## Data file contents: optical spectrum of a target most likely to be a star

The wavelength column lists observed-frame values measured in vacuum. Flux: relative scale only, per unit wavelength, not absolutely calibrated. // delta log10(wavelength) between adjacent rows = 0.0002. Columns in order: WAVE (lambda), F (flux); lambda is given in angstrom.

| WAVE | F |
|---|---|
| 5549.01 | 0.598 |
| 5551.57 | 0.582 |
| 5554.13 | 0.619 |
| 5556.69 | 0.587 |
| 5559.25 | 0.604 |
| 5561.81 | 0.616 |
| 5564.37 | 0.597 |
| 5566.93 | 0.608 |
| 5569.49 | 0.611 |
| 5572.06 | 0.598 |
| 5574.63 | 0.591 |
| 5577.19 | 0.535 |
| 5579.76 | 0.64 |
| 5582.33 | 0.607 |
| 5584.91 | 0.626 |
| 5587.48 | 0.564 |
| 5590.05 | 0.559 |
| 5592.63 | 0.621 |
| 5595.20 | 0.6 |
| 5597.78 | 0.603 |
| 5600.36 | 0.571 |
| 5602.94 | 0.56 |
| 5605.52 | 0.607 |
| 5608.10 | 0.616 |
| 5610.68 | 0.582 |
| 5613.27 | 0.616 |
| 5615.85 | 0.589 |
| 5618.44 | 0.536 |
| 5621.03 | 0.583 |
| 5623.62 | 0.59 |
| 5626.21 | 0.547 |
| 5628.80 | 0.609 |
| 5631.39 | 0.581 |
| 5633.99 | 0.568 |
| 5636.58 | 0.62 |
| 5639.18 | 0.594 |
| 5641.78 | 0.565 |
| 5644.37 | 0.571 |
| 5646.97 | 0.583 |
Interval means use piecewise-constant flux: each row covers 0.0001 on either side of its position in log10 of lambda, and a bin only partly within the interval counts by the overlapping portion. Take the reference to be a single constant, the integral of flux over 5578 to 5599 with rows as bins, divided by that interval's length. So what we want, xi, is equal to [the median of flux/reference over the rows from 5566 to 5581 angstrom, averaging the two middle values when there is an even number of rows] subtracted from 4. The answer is 2.996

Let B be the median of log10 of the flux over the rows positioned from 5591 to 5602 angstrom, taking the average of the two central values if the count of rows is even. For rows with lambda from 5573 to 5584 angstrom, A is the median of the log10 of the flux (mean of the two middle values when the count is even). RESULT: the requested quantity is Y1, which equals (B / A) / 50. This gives 0.0198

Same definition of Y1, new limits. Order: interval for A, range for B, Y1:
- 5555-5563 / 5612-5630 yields 0.0210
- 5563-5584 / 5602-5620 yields 0.0209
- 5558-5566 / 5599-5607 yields 0.0222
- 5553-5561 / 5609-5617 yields 0.0210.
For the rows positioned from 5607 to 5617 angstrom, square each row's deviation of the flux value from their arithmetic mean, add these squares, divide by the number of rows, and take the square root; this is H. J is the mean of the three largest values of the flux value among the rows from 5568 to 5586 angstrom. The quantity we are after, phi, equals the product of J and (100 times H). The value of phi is 1.0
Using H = 0.015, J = 0.626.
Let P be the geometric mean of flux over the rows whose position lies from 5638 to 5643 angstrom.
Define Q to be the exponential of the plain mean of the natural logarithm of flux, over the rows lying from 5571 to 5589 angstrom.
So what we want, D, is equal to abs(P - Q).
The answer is 0.014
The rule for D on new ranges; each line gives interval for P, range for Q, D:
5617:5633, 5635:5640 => 0.033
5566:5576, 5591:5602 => 0.003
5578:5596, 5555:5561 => 0.006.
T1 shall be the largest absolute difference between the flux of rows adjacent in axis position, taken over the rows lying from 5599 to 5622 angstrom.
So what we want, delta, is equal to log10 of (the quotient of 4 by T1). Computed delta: 1.88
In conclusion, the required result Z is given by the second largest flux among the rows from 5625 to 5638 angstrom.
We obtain 0.609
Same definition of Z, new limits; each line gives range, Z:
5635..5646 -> 0.594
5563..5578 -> 0.608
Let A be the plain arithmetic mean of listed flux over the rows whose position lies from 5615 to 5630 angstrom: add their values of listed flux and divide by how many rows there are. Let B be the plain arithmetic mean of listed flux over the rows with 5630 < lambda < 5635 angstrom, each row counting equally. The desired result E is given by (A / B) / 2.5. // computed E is 0.401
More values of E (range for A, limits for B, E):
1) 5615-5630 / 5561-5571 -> 0.379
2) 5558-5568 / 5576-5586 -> 0.403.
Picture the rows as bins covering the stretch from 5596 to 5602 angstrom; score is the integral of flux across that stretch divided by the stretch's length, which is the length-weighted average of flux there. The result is 0.586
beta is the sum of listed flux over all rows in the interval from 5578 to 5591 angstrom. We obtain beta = 3.00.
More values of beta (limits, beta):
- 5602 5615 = 2.98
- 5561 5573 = 3.03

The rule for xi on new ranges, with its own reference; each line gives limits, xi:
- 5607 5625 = 3.020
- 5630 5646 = 3.041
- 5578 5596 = 2.990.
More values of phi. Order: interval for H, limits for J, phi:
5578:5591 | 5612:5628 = 1.9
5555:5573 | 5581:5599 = 0.6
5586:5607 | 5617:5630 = 1.4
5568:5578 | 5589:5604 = 1.8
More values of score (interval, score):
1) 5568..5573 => 0.605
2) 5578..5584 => 0.616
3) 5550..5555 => 0.598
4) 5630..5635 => 0.575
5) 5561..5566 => 0.606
